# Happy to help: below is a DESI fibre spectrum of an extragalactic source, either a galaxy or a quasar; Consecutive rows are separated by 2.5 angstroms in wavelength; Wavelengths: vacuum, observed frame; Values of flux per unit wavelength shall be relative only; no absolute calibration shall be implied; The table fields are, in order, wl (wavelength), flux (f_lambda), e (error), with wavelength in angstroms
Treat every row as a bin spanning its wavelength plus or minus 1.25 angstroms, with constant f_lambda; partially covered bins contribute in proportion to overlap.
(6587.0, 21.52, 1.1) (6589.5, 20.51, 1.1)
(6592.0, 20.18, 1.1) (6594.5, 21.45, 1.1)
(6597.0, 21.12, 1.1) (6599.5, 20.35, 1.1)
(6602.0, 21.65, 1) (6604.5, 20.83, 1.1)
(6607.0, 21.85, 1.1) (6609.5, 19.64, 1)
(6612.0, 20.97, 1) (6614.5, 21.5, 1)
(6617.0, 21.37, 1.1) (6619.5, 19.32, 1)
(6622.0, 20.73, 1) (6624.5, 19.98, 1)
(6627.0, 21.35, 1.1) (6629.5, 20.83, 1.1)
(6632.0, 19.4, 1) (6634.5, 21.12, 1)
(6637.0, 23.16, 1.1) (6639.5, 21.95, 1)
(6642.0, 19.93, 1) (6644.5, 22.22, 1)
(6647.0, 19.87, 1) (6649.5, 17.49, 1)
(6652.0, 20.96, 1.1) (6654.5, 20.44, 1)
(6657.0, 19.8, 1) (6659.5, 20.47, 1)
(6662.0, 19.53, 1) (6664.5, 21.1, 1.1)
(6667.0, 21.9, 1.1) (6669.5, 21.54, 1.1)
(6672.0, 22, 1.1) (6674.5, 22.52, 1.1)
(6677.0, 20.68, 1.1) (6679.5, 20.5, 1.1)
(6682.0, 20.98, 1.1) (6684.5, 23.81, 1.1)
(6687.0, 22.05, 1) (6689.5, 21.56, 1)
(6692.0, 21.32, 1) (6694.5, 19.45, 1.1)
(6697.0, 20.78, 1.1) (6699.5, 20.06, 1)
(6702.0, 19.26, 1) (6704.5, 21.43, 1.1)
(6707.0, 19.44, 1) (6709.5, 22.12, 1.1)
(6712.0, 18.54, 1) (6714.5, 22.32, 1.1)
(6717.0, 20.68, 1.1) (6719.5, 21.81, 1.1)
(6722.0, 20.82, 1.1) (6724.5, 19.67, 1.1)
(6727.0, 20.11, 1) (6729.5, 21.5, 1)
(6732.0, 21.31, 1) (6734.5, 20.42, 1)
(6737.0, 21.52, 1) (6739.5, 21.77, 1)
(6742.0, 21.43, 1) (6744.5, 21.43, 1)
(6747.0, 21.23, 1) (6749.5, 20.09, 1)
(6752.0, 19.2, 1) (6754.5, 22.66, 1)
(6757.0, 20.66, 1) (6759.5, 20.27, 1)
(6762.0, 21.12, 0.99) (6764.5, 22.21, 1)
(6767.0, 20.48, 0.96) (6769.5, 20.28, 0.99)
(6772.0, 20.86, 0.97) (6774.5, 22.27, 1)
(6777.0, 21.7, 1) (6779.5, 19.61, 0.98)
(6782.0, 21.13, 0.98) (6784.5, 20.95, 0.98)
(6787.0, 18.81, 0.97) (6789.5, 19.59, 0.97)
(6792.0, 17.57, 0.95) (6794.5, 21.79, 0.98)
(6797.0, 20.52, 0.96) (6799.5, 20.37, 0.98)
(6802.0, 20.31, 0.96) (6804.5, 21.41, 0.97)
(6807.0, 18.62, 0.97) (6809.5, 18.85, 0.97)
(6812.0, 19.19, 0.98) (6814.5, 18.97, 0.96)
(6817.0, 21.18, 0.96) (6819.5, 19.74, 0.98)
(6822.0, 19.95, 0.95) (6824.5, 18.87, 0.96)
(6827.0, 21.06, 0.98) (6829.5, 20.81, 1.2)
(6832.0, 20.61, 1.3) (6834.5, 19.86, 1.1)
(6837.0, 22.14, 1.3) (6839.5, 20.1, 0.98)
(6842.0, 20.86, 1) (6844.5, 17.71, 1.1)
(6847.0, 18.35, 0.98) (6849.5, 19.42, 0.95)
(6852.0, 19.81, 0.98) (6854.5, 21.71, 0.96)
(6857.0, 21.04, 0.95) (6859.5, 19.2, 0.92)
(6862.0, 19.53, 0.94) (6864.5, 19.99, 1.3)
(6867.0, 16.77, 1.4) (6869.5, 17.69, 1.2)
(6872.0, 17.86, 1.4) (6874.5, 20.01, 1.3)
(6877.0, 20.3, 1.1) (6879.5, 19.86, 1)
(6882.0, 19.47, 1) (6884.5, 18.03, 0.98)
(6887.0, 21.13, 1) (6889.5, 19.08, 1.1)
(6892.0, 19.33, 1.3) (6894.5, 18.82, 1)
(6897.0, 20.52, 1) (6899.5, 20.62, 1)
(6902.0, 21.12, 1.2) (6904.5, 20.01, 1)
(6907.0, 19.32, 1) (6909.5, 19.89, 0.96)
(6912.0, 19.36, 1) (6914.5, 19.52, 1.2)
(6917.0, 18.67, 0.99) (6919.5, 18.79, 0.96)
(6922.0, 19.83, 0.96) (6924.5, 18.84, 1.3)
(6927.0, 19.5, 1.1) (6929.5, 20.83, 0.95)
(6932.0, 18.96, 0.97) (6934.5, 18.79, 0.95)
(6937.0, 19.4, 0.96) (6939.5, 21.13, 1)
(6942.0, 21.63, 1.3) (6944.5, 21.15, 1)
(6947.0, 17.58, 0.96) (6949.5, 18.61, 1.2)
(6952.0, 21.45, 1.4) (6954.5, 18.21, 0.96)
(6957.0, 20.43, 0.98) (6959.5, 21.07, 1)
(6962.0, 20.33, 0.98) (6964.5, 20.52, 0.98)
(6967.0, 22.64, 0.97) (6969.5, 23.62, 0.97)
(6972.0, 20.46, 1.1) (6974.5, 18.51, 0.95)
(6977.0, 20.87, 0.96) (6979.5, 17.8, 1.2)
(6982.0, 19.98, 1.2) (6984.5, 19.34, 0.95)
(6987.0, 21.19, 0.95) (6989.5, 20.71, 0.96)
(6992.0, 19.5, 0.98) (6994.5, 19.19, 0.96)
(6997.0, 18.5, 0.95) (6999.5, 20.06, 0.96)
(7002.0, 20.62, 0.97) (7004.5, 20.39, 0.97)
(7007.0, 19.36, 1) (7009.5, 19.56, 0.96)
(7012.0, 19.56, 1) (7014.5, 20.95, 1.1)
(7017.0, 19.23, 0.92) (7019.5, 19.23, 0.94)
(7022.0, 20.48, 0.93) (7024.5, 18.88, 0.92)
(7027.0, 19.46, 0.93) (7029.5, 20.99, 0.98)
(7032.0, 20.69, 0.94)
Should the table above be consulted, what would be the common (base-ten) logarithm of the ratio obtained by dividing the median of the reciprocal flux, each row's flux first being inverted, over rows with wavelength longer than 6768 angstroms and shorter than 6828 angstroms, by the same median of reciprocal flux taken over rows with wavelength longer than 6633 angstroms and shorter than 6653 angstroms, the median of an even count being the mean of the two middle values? 0.016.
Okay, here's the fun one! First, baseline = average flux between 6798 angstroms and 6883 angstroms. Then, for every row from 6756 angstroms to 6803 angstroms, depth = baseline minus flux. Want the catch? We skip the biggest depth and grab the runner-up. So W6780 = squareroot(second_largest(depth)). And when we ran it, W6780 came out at 1.0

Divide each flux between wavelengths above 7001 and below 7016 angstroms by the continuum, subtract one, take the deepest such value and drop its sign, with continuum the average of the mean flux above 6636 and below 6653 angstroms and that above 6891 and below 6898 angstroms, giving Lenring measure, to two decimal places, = 0.04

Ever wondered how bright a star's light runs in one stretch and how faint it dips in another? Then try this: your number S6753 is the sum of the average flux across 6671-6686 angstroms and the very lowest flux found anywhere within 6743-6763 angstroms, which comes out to 40.9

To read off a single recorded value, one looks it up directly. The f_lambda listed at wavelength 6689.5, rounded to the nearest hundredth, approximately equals 21.56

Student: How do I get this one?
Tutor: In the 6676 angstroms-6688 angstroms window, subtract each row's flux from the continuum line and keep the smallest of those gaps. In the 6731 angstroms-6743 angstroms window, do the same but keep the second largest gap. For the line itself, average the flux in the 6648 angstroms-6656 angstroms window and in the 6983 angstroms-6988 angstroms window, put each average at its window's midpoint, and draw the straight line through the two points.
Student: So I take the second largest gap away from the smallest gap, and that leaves -2.6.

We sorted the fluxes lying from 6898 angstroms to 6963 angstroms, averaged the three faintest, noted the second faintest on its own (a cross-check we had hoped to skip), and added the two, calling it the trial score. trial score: 36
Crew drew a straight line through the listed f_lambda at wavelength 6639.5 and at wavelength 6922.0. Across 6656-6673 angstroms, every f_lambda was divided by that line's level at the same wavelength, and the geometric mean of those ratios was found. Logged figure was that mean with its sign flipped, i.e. -0.960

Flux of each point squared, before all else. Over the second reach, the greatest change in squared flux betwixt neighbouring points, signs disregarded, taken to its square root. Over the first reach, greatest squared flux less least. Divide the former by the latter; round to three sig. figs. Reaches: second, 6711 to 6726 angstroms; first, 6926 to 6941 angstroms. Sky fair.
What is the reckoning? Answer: 0.133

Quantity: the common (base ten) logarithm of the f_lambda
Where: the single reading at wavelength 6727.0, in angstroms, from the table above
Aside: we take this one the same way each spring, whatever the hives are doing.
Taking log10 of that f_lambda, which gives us 1.30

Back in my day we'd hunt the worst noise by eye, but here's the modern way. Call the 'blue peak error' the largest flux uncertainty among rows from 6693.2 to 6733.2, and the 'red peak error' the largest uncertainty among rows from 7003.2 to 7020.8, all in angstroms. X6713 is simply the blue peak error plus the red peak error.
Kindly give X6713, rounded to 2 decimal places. 2.20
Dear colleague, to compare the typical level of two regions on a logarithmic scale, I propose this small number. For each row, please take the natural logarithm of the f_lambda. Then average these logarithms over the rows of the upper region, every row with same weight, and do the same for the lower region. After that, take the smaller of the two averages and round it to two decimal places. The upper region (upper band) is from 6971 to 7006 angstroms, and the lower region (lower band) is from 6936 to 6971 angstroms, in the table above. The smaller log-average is 2.98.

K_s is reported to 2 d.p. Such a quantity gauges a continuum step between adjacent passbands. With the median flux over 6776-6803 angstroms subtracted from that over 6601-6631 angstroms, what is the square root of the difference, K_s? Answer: 0.73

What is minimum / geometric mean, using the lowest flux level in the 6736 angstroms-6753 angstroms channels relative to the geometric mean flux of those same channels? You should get 0.917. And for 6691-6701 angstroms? 0.954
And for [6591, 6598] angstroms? 0.965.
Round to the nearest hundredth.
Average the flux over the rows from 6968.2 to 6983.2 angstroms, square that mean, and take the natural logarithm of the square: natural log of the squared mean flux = 6.01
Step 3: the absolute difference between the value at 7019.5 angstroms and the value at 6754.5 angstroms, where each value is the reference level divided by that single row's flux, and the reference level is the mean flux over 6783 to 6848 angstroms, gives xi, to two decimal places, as 0.16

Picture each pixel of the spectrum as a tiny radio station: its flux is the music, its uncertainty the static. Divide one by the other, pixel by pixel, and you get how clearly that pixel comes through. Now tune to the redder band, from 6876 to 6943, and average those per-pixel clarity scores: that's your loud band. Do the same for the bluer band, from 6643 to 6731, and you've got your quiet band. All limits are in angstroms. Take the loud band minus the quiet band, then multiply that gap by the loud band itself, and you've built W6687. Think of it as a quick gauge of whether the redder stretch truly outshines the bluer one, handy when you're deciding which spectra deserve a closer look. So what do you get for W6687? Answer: -14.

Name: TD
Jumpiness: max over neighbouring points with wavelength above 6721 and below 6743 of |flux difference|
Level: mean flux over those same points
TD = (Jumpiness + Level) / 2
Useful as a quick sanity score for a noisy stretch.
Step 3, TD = 11.2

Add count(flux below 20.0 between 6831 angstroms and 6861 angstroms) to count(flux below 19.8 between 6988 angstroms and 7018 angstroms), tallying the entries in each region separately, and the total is 13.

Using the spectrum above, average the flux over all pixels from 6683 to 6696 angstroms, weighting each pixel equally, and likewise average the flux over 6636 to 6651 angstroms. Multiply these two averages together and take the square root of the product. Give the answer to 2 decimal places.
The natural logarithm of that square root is 3.05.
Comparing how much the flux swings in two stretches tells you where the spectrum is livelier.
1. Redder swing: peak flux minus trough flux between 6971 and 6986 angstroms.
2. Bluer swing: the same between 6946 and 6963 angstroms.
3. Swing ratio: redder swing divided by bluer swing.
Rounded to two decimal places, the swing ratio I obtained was 0.79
